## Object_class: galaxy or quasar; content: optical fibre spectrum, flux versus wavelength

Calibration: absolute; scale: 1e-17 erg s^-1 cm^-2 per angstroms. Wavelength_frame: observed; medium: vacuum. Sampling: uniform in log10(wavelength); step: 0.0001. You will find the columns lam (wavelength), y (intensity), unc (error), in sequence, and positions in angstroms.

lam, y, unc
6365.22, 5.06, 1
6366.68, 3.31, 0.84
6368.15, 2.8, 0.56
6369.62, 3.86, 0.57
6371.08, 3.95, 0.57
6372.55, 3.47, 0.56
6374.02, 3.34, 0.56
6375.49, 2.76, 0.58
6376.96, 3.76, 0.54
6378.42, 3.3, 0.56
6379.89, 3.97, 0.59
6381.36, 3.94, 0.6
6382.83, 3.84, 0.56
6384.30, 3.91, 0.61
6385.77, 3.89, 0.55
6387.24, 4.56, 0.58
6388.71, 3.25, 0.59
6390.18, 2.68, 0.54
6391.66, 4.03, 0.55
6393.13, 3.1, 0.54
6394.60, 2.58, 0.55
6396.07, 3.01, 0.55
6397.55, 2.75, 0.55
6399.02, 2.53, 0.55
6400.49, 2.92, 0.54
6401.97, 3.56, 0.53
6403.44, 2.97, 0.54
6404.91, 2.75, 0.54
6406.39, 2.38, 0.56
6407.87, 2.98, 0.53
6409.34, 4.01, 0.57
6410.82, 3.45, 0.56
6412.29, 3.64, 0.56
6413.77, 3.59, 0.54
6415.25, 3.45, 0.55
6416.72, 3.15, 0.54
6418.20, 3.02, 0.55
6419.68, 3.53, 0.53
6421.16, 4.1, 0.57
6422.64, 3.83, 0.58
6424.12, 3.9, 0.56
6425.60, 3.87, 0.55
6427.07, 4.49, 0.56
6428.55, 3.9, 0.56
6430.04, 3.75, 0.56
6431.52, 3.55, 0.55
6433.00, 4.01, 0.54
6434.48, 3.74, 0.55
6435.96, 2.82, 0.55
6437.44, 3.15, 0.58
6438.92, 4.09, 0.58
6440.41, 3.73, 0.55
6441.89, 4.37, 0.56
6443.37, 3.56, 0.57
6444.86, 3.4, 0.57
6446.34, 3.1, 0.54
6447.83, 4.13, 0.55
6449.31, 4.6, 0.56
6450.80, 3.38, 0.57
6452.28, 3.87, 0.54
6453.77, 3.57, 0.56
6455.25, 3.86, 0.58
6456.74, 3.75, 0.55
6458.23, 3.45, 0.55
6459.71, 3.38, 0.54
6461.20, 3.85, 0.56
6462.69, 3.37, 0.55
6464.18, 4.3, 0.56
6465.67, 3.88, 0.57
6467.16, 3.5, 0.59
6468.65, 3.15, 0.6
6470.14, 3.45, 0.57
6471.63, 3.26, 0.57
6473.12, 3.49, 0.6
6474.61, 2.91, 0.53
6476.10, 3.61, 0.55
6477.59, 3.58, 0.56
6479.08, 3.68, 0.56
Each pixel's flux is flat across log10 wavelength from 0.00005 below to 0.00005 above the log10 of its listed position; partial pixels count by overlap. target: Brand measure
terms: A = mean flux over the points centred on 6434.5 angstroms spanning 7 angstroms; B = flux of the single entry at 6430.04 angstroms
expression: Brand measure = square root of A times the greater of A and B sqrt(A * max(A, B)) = 3.60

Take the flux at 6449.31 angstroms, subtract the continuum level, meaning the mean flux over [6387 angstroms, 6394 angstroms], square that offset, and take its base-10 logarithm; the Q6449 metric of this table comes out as 0.1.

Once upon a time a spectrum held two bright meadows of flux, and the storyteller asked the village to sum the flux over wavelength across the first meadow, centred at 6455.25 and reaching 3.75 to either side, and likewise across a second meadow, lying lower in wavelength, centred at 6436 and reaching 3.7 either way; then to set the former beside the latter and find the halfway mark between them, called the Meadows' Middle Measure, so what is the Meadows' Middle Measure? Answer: 27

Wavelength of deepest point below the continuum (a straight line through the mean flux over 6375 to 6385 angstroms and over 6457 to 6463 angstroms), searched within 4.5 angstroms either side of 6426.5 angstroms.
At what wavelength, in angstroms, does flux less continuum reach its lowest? 6430.04 angstroms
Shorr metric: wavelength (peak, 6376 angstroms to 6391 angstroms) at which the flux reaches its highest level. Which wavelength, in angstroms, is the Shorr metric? 6387.24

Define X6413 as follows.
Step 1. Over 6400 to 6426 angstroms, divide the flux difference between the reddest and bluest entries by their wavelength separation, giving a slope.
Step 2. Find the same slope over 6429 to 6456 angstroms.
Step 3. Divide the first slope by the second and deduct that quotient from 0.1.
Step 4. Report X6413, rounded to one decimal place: -8.6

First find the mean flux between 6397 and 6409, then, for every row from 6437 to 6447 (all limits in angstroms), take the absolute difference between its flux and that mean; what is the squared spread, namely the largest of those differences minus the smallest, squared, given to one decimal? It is 1.6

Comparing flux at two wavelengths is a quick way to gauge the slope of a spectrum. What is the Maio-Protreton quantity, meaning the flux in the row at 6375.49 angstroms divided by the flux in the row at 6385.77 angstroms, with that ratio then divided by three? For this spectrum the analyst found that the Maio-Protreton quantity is 0.24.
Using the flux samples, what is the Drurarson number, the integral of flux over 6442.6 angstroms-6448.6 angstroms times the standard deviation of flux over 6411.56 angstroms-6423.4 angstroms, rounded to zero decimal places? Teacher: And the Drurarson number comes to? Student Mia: 7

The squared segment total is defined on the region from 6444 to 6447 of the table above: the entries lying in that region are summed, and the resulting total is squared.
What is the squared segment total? 42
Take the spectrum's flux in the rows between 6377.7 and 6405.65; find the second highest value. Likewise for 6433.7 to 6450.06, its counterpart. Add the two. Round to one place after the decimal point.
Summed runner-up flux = 8.4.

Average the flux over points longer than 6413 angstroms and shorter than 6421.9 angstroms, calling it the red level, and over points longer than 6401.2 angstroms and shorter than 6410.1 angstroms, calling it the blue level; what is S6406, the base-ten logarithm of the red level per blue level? 0.048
